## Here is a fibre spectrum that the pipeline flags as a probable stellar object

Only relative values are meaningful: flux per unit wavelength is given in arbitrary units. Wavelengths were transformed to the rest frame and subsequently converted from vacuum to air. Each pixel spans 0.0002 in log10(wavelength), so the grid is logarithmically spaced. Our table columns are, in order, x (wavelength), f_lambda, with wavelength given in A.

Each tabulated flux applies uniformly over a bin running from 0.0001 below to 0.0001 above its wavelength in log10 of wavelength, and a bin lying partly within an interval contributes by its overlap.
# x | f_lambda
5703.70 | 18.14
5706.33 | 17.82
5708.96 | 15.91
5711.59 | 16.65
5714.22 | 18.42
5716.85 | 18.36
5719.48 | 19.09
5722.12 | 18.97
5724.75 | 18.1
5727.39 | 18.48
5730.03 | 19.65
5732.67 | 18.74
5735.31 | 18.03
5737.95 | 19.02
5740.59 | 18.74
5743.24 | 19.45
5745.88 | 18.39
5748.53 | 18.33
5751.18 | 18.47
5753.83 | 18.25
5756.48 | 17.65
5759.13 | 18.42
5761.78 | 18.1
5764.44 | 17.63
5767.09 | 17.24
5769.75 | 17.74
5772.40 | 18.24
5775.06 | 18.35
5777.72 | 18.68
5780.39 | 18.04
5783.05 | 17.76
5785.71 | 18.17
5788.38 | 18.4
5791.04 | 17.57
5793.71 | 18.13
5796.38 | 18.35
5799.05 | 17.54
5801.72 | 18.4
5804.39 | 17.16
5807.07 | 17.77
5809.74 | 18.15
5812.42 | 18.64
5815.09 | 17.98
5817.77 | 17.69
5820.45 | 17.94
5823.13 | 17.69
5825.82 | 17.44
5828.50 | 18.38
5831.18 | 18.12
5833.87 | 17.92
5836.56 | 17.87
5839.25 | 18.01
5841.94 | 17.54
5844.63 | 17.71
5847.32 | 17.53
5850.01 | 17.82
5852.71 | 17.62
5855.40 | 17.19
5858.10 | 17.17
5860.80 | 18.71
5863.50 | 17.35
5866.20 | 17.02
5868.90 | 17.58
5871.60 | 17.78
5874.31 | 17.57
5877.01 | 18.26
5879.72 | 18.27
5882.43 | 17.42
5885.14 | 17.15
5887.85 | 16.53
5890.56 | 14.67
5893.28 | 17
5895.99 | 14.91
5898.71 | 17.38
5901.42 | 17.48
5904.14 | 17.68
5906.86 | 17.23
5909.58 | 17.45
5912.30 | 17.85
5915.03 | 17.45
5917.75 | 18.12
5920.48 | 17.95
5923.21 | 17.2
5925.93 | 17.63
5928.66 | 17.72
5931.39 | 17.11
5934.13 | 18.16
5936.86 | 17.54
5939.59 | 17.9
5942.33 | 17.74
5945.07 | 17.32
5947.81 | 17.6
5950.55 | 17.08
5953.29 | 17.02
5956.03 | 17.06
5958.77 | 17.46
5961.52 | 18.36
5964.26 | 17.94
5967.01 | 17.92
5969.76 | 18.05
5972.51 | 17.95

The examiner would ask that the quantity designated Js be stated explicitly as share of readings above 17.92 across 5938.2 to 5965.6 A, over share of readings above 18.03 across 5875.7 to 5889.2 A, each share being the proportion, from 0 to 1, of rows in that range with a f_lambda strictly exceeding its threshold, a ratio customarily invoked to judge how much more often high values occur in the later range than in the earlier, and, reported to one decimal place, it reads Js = 0.5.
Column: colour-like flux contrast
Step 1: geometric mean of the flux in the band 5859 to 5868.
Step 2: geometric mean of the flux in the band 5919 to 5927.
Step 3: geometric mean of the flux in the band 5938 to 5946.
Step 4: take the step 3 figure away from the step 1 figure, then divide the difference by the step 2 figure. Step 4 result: 0.00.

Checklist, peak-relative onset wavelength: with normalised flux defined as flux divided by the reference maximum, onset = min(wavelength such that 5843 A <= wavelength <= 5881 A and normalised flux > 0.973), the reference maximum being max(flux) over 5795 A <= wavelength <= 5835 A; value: 5860.80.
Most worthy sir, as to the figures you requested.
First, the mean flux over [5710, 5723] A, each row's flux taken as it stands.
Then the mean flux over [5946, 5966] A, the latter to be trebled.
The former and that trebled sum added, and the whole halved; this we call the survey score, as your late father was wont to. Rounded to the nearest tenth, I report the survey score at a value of 35.4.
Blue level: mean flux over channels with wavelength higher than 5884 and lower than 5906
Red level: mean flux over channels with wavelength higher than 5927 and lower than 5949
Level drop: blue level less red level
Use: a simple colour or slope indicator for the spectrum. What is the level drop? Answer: -1.0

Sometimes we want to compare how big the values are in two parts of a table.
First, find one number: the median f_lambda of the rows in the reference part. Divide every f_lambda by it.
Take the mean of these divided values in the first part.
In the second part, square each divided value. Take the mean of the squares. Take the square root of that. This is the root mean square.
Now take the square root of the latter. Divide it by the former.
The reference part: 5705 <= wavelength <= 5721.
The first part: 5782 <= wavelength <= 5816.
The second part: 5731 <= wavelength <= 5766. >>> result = 1.01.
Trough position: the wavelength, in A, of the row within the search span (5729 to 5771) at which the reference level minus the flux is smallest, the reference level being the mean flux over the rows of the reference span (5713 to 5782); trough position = 5730.03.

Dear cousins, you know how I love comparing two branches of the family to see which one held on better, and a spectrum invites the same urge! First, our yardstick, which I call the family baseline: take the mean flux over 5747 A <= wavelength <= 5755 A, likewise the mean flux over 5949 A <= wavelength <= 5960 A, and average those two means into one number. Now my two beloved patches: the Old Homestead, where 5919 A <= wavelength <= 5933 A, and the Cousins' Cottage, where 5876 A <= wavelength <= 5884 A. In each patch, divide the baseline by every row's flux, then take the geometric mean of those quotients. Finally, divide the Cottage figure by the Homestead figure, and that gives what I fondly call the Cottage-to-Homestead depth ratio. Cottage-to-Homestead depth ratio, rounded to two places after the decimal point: 0.97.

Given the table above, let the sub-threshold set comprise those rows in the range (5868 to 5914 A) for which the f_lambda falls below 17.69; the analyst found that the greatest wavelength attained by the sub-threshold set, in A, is 5909.58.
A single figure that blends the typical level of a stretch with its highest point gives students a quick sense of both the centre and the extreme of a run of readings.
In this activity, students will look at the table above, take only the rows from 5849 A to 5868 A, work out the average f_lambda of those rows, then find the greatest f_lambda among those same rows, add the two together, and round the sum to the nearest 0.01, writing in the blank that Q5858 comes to 36.26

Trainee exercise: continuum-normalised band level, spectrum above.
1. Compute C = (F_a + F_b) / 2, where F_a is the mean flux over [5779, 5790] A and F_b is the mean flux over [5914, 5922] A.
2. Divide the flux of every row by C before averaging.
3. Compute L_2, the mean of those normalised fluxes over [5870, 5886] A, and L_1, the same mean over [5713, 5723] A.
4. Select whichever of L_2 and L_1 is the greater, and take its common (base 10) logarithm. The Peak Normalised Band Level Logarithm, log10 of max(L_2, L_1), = 0.0176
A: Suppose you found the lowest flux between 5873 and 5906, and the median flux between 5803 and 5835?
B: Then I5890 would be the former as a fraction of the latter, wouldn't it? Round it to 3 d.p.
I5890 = 0.818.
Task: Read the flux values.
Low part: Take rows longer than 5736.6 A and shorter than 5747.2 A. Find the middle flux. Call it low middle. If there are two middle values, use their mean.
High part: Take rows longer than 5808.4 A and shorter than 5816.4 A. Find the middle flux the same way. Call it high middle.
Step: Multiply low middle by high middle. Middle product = 343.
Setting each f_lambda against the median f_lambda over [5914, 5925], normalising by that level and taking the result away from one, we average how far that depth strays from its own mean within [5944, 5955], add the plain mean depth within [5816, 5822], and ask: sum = 0.005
